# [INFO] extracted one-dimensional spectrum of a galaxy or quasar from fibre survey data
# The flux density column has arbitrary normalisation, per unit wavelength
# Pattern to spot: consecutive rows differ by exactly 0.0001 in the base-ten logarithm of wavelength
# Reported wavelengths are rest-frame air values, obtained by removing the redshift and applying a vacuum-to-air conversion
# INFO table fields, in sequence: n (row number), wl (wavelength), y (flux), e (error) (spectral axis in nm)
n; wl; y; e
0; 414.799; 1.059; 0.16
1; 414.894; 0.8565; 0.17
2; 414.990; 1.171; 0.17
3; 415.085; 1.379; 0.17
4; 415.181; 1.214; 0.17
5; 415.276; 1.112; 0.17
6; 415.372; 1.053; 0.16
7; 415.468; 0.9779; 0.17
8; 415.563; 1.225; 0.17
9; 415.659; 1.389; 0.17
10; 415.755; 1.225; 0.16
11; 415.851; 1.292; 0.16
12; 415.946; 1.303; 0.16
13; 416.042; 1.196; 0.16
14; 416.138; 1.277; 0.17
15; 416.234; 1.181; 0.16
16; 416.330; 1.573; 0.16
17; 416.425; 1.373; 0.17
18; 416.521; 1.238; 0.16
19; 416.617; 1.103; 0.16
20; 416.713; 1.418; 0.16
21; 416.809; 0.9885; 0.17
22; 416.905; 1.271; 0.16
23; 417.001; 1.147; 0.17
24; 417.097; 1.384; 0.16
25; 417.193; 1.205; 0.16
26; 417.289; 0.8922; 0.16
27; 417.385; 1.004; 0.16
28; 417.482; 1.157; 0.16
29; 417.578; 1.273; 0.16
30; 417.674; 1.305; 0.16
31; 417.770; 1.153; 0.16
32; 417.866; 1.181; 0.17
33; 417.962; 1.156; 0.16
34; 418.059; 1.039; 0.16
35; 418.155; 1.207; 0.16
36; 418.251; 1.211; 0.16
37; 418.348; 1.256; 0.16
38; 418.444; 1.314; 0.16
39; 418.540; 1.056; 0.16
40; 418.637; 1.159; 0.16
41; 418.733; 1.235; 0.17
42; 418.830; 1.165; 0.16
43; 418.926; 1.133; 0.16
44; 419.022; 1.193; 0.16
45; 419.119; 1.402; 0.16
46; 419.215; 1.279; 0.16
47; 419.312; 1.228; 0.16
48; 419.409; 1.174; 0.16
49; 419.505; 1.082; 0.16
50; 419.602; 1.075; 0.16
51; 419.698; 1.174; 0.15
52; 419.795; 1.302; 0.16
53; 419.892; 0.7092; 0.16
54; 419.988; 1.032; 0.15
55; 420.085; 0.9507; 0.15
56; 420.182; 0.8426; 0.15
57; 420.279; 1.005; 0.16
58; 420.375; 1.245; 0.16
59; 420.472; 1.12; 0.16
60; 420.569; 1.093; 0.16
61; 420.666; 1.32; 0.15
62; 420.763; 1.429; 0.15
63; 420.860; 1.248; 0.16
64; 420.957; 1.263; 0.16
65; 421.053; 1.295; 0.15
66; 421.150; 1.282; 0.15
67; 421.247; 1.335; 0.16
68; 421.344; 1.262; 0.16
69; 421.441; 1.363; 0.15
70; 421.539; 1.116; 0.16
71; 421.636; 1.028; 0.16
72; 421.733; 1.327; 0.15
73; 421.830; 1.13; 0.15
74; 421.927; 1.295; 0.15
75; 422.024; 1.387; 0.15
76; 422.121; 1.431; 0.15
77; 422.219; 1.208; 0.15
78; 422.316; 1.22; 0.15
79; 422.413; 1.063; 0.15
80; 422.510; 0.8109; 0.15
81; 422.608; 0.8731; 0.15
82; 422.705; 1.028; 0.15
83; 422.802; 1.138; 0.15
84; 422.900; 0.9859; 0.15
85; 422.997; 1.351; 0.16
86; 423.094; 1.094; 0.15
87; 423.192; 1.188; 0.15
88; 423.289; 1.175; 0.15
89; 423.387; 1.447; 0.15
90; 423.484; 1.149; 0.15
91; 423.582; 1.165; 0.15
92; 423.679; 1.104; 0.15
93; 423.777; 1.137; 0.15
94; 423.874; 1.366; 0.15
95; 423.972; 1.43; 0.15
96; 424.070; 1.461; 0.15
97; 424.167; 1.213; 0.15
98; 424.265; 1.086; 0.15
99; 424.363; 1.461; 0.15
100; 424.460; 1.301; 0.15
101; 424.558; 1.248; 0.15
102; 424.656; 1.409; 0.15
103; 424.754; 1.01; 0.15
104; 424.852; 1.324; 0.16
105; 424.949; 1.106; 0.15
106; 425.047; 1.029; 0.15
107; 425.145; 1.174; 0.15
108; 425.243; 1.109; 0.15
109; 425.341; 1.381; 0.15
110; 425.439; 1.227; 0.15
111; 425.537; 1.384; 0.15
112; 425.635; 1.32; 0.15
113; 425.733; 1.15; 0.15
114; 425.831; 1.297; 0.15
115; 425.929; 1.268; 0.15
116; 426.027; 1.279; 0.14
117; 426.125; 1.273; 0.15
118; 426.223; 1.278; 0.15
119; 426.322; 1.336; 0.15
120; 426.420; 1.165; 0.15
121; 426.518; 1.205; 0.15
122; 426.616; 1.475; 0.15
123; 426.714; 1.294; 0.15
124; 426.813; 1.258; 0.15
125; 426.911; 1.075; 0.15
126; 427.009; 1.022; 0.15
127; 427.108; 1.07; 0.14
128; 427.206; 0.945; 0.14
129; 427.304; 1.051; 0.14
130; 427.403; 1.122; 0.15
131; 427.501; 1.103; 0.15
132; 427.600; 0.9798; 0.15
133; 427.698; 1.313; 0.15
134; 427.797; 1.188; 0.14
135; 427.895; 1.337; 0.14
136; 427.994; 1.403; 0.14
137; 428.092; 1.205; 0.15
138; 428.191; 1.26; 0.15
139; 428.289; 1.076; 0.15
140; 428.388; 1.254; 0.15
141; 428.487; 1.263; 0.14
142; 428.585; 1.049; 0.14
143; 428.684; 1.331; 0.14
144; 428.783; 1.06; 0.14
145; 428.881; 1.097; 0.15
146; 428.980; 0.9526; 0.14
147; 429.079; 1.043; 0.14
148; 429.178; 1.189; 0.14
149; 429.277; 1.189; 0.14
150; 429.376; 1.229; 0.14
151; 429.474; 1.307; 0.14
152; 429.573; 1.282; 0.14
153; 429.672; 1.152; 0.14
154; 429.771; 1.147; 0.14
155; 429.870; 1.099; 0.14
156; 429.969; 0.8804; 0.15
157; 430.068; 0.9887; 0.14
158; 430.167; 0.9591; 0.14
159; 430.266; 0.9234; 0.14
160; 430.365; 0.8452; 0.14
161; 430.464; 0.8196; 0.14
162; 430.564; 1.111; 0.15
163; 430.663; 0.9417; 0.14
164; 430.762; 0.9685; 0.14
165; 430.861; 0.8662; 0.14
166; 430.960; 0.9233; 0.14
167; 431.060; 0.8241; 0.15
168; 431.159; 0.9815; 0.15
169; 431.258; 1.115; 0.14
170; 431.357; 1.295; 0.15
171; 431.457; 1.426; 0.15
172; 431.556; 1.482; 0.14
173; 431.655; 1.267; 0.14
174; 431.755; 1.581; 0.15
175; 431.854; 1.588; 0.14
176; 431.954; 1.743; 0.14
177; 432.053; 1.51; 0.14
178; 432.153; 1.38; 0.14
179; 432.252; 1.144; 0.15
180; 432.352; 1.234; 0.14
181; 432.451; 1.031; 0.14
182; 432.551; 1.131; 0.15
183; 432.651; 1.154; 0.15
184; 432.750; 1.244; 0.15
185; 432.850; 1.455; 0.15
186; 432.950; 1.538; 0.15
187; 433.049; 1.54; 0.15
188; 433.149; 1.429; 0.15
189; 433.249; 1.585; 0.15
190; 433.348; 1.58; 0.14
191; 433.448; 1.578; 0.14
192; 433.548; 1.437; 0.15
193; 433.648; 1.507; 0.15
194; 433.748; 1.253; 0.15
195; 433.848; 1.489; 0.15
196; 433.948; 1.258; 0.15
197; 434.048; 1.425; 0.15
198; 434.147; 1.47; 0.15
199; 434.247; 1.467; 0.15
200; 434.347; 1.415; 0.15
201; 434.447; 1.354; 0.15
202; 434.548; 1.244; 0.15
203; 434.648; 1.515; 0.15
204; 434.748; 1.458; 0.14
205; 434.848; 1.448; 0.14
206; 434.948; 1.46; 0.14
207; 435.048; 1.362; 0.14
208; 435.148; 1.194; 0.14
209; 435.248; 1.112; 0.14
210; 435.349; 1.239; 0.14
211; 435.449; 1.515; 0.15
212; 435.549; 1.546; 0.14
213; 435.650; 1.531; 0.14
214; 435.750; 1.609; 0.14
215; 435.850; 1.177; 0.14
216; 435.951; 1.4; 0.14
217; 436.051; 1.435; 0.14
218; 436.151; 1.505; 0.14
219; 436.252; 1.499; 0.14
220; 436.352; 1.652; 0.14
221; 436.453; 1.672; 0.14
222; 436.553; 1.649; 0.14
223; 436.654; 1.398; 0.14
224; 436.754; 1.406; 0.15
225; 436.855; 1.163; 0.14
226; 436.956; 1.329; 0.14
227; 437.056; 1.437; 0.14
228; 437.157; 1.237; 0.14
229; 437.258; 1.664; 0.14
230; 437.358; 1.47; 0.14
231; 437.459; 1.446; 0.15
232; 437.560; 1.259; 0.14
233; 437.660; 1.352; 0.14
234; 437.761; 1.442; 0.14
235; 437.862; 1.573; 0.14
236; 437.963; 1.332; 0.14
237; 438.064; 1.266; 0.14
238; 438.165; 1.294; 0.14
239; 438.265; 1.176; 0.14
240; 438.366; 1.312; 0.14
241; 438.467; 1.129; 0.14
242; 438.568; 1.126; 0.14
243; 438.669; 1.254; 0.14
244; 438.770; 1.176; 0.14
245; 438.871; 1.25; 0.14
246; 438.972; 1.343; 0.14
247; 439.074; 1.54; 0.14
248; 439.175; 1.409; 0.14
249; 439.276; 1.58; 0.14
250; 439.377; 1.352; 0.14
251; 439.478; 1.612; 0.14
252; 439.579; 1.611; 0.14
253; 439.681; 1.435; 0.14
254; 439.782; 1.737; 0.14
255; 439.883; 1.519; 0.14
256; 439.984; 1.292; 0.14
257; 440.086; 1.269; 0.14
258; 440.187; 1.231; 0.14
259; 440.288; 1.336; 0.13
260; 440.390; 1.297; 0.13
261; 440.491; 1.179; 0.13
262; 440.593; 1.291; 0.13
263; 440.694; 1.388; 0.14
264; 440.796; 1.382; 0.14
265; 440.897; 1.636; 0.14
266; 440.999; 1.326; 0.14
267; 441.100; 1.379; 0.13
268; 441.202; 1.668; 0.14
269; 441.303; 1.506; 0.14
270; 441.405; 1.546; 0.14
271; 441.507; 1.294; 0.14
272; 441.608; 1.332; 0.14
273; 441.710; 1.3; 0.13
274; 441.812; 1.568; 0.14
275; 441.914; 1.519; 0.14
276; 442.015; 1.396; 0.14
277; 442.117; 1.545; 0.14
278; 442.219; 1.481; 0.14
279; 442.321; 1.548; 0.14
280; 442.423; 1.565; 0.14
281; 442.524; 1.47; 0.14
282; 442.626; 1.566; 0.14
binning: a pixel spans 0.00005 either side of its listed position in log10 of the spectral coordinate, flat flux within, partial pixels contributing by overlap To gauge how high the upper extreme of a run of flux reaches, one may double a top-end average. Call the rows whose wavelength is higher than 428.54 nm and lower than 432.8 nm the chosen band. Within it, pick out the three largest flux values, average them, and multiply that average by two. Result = 3.3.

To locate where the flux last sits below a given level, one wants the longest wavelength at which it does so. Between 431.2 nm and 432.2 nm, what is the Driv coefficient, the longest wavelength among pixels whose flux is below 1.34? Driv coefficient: 431.655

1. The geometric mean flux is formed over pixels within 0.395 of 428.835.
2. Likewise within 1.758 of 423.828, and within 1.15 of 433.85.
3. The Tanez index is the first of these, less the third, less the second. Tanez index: -1.51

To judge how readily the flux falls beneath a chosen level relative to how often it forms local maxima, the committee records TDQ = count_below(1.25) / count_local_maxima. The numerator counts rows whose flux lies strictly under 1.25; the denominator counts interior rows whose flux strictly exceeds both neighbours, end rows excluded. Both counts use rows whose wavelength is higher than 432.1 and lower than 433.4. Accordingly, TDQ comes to 2.0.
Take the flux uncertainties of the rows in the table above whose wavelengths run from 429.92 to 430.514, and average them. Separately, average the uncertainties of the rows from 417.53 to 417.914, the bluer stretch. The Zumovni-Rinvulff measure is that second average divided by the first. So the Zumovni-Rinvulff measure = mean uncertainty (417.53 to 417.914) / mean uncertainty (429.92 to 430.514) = 1.15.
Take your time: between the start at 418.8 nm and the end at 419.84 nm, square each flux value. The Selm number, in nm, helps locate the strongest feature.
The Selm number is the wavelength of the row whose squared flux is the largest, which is 419.119 nm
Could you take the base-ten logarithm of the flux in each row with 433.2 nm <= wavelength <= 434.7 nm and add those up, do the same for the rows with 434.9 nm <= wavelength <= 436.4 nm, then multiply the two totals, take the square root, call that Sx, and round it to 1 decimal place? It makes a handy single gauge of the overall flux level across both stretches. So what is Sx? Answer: 2.3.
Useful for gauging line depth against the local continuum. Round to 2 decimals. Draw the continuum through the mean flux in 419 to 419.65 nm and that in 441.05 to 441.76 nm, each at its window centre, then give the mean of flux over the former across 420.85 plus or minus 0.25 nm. 1.07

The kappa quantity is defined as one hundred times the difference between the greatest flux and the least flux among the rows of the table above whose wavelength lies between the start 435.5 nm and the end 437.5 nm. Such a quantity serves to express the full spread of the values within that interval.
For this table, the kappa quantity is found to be 51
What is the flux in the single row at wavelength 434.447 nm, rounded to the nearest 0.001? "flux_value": 1.354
